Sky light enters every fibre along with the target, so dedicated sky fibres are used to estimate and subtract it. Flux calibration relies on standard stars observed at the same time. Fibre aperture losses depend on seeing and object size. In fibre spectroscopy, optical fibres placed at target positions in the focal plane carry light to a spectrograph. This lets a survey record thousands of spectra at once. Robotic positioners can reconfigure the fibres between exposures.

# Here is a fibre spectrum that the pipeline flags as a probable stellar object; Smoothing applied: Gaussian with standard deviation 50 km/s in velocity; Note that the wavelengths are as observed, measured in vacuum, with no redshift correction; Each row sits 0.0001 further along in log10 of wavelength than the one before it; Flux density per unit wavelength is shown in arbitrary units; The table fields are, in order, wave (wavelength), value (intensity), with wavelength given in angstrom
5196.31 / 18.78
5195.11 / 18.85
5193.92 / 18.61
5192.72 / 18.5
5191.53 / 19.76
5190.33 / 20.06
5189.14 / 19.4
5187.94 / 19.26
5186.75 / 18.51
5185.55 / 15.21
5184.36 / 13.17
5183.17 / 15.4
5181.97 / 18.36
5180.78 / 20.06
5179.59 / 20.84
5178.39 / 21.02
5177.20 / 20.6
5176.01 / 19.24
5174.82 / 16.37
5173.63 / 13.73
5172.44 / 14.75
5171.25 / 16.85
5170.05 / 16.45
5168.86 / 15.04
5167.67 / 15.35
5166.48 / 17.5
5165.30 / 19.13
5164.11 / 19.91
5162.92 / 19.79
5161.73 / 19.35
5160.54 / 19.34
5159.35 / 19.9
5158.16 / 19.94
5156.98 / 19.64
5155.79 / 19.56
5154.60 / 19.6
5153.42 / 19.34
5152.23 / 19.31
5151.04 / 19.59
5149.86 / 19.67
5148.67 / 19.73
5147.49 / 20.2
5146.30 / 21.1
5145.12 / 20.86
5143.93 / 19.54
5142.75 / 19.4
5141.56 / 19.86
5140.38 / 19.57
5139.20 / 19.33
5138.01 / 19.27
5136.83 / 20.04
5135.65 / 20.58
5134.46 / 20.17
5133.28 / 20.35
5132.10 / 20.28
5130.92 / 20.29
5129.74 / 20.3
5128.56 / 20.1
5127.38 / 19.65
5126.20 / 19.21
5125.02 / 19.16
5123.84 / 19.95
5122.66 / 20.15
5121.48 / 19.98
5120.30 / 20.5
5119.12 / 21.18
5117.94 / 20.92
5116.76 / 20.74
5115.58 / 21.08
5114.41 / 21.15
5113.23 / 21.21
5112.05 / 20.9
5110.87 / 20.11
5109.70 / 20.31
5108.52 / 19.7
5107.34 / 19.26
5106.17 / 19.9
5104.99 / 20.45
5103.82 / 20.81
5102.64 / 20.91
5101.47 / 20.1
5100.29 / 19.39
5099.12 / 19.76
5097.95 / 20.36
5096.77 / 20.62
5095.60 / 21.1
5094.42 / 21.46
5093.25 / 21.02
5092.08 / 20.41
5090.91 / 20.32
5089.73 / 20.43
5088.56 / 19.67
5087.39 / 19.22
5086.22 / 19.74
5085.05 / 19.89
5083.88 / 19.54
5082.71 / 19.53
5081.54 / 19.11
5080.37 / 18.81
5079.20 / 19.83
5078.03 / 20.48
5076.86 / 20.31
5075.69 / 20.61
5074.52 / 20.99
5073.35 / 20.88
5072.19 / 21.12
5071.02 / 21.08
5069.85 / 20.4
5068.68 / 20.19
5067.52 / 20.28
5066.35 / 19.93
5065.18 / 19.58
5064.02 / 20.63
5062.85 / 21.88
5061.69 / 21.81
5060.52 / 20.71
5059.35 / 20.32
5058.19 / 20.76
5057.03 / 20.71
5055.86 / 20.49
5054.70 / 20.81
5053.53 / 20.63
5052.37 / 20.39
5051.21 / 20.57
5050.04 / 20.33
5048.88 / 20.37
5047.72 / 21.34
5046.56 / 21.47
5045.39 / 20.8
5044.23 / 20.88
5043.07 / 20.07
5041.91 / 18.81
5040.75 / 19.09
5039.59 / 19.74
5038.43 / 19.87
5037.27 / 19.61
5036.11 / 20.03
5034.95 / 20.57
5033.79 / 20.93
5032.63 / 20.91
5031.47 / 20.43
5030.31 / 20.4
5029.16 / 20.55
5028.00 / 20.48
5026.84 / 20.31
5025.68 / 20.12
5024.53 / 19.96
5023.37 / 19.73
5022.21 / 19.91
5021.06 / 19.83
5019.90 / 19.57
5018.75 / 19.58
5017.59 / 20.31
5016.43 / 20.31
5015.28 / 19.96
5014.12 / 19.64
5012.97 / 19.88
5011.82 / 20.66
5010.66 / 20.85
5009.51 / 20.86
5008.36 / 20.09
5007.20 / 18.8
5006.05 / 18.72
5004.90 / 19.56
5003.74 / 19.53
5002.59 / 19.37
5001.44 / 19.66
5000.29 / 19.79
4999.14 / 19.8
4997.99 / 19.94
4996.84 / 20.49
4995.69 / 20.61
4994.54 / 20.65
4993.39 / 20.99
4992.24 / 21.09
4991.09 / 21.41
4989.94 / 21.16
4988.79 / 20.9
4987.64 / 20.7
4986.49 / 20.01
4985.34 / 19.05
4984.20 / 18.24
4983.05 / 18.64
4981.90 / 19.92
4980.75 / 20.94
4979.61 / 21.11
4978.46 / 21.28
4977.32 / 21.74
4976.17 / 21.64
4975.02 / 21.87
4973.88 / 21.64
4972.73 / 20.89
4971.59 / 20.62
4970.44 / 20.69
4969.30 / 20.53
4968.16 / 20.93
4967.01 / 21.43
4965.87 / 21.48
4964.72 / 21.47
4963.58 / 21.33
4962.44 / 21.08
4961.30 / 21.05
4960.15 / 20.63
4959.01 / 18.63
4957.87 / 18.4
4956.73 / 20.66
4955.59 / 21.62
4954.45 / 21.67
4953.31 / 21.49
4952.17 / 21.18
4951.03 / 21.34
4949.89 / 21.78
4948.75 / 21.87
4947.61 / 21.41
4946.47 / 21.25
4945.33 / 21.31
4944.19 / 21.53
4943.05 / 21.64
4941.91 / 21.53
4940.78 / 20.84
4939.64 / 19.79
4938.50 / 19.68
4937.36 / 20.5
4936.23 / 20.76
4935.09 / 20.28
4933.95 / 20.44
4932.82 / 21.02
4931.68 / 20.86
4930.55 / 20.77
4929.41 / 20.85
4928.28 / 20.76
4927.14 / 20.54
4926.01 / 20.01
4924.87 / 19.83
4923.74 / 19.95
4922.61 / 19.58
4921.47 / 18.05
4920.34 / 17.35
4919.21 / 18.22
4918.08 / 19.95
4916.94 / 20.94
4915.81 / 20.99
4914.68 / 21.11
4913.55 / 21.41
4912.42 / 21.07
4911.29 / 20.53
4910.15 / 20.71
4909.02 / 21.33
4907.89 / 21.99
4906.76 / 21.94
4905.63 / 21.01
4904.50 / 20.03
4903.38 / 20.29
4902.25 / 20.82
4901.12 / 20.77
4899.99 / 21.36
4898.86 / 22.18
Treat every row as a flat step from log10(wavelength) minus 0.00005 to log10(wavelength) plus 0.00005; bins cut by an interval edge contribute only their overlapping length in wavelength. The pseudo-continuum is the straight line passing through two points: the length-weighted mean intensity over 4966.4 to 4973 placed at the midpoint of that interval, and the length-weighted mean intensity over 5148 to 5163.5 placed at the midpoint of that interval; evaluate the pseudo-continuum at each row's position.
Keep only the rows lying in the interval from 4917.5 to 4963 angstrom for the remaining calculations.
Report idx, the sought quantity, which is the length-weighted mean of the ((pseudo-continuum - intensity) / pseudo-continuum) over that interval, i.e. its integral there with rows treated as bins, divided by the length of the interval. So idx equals 0.027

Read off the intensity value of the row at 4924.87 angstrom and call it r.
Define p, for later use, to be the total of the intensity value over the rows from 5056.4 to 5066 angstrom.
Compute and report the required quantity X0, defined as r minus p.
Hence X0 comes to -147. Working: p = 166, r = 19.83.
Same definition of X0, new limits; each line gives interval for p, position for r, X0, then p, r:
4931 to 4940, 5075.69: -143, 163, 20.61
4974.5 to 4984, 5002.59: -148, 167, 19.37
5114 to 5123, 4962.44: -145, 166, 21.08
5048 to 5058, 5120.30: -144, 164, 20.5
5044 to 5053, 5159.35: -146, 166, 19.9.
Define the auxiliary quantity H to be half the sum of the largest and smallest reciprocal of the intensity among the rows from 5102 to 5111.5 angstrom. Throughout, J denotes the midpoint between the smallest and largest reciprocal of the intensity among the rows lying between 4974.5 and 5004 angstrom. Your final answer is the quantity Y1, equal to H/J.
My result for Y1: 0.99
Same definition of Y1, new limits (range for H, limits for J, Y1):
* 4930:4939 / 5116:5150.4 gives 0.99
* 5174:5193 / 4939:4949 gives 1.28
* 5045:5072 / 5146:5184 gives 0.80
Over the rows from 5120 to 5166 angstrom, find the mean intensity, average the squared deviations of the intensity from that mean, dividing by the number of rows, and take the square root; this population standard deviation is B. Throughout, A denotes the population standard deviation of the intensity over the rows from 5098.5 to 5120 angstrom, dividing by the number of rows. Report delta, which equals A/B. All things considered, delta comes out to 1.3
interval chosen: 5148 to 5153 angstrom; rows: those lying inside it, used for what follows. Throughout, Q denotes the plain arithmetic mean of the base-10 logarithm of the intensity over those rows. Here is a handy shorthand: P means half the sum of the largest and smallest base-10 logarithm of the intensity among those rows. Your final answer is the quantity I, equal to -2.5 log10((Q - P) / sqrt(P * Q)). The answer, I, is 7.6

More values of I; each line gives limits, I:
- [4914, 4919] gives 6.1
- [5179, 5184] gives 4.8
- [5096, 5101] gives 8.2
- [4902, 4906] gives 8.8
